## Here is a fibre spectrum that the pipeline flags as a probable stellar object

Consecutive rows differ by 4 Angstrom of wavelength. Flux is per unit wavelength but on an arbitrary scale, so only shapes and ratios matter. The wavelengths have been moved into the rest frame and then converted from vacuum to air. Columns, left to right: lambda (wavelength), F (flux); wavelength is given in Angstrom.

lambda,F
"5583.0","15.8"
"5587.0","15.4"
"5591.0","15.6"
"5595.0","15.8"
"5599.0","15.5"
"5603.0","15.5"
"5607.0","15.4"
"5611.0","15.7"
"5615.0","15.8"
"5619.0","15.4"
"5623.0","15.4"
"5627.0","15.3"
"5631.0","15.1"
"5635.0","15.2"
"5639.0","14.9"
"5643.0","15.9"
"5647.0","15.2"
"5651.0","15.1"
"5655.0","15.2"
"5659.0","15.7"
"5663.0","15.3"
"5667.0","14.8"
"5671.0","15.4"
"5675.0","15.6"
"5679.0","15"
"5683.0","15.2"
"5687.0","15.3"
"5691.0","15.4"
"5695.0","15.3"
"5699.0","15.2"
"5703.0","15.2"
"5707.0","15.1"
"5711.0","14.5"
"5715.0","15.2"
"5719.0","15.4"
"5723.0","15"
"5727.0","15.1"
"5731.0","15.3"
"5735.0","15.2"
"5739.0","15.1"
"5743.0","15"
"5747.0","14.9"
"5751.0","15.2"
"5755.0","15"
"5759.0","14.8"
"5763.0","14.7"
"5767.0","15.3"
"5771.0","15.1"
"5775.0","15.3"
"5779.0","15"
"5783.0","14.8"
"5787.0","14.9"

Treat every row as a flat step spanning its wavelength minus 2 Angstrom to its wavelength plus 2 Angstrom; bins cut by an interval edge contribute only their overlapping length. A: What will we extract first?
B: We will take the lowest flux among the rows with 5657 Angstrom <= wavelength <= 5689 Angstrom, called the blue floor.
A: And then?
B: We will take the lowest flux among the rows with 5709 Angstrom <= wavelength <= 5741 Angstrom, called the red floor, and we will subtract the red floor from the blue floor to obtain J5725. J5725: 0.30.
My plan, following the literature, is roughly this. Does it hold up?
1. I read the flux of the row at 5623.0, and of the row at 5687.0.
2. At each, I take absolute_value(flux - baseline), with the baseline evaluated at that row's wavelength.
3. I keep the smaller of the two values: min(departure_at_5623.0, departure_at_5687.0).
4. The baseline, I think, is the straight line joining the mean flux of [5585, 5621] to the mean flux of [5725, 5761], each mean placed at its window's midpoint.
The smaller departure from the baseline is 0.03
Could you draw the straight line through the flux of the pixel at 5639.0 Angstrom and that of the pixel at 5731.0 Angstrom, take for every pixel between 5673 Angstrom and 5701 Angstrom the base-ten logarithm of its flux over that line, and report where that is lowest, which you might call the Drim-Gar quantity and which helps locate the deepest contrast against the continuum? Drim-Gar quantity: 5679.0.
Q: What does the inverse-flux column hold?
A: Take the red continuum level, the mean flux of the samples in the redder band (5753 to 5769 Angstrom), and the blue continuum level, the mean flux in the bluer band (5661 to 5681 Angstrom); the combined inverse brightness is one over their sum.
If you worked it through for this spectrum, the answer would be 0.0331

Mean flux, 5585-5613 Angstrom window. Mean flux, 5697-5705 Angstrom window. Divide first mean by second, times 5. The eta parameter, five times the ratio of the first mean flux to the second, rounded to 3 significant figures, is 5.12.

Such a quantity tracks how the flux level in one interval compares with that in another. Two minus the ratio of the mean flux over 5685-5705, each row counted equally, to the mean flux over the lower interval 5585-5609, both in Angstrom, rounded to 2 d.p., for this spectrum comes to 1.02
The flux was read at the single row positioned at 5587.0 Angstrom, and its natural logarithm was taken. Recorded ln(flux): 2.73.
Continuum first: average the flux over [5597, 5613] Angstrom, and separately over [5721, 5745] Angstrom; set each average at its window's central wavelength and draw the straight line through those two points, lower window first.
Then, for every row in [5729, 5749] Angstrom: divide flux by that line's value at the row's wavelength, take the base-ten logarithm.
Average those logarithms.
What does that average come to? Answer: 0.000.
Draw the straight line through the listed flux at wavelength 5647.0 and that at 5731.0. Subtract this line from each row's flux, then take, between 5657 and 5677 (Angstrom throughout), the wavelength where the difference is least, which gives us 5667.0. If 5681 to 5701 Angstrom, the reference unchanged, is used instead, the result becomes 5699.0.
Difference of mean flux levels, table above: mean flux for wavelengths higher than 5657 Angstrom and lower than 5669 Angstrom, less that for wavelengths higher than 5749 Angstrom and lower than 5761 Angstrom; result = 0.27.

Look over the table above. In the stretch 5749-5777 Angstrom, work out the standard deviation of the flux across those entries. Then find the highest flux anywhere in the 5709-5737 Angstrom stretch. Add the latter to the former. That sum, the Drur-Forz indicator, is 15.6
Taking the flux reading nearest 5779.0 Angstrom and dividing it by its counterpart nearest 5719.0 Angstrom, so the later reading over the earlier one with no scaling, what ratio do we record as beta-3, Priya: 0.97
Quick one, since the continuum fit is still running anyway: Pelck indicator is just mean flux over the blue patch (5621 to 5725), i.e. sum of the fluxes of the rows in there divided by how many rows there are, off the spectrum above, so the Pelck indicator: 15.23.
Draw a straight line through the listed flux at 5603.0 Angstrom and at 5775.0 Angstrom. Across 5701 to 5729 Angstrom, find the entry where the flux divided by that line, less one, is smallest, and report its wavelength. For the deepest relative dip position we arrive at 5711.0 Angstrom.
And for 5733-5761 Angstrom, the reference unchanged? 5759.0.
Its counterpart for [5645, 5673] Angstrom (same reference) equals 5667.0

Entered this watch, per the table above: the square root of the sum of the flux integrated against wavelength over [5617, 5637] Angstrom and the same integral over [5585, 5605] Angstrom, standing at 24.8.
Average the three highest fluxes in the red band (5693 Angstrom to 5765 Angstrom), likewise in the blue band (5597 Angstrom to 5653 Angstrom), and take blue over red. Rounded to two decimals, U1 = 1.03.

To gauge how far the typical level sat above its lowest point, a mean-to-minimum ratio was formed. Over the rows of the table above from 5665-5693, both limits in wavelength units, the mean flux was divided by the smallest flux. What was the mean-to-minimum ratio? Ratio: 1.030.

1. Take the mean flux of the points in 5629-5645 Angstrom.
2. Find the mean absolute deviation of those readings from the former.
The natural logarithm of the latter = -1.2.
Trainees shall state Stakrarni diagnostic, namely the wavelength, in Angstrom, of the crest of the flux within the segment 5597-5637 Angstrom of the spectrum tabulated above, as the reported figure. 5615.0 Angstrom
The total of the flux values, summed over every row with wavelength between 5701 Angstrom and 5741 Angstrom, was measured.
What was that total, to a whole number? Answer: 151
